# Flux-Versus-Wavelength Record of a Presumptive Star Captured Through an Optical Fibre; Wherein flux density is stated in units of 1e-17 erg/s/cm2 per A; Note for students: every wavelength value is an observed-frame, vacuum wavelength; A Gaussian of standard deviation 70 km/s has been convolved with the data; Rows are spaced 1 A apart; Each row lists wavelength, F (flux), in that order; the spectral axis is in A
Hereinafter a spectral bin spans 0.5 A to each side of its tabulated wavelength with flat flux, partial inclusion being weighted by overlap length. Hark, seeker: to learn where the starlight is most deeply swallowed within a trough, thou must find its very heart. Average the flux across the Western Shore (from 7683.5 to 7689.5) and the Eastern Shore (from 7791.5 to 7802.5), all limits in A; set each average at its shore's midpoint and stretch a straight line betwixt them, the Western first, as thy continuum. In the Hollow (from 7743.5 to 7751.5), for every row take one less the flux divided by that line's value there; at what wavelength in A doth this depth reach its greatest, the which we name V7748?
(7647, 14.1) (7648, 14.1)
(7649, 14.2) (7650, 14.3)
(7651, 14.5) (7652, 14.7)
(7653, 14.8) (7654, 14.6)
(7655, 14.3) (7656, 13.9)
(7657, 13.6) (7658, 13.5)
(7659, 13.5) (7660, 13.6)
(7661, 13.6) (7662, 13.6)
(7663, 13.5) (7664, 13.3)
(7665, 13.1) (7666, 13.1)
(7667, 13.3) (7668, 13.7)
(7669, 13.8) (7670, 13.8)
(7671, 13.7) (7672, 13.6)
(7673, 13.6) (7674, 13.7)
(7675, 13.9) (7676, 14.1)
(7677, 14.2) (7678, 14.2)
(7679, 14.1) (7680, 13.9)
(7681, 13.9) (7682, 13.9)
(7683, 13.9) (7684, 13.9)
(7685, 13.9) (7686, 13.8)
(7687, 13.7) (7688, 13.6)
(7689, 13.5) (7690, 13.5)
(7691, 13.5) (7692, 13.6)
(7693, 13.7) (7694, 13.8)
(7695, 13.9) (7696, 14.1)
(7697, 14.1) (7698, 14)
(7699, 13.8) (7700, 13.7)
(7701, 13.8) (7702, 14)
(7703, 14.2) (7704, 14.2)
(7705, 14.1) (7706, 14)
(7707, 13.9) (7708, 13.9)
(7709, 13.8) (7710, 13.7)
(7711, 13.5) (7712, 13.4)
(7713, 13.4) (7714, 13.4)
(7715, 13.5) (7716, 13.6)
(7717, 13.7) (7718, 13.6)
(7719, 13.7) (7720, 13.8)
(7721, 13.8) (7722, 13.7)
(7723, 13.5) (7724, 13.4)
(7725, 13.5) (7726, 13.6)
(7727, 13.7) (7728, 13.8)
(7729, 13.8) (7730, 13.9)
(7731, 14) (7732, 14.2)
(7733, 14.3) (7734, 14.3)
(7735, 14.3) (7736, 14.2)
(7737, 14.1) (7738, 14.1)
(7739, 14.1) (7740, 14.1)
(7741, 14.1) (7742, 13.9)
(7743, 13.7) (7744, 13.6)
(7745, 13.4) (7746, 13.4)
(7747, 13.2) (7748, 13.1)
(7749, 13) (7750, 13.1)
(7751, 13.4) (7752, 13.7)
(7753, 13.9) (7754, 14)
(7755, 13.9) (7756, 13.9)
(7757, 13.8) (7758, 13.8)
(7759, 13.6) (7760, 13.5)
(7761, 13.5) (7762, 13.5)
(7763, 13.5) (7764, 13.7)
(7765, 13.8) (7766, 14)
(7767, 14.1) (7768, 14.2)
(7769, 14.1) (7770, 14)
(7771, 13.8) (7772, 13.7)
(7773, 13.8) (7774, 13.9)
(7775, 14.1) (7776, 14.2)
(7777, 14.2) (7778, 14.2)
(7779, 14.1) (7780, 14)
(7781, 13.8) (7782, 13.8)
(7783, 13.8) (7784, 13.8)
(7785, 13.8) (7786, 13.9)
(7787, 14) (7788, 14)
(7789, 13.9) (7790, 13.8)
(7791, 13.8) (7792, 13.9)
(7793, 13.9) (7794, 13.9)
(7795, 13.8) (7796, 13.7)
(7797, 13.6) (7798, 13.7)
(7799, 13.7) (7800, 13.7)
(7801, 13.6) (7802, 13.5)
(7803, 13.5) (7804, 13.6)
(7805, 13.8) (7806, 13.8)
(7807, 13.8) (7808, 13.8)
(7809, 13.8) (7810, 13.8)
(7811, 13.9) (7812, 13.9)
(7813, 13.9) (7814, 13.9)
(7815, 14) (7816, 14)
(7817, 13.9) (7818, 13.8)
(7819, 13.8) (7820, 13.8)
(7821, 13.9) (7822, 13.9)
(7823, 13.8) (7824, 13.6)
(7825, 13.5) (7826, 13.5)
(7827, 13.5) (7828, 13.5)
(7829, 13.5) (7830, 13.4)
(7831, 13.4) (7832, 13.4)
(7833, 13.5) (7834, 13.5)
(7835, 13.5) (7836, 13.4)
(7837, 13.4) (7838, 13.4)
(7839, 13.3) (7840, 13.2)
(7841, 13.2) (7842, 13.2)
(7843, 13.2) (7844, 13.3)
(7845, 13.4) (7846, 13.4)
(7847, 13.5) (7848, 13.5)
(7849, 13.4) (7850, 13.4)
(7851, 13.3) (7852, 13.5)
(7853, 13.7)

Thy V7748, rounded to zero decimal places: 7749 A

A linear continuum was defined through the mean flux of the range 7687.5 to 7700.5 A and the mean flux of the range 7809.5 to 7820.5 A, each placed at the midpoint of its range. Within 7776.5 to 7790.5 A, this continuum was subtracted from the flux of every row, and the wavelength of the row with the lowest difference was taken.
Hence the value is 7790 A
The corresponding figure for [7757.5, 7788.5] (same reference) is 7763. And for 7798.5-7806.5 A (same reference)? 7803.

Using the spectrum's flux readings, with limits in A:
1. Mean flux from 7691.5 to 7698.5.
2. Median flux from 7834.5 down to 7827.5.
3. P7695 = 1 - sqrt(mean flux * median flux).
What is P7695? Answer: -12.7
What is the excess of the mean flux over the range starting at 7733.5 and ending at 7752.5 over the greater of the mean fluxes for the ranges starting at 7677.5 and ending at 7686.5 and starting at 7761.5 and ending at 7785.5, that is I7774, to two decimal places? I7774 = -0.22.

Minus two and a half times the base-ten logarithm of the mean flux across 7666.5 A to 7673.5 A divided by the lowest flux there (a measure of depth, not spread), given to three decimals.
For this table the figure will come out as -0.028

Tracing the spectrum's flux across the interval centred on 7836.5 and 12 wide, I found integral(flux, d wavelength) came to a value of 160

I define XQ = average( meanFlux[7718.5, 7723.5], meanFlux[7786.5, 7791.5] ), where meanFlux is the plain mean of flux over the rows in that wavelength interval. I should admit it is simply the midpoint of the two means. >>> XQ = 13.8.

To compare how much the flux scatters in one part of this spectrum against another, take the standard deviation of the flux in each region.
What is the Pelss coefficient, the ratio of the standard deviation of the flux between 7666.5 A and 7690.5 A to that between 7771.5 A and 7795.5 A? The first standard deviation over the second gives 1.5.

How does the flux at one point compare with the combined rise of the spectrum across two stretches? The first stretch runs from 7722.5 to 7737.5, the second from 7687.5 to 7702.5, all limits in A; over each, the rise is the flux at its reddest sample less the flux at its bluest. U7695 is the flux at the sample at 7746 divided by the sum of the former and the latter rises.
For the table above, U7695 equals 13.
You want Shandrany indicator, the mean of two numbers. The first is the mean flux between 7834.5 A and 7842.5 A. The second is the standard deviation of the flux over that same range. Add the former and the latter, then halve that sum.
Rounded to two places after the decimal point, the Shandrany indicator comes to 6.72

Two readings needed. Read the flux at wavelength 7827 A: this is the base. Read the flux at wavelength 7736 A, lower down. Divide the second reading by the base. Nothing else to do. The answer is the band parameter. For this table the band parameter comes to 1.052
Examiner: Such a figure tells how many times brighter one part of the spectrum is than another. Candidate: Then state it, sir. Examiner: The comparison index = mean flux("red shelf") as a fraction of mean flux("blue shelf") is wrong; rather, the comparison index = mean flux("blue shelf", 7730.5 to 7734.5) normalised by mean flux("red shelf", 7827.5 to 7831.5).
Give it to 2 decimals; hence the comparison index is 1.06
